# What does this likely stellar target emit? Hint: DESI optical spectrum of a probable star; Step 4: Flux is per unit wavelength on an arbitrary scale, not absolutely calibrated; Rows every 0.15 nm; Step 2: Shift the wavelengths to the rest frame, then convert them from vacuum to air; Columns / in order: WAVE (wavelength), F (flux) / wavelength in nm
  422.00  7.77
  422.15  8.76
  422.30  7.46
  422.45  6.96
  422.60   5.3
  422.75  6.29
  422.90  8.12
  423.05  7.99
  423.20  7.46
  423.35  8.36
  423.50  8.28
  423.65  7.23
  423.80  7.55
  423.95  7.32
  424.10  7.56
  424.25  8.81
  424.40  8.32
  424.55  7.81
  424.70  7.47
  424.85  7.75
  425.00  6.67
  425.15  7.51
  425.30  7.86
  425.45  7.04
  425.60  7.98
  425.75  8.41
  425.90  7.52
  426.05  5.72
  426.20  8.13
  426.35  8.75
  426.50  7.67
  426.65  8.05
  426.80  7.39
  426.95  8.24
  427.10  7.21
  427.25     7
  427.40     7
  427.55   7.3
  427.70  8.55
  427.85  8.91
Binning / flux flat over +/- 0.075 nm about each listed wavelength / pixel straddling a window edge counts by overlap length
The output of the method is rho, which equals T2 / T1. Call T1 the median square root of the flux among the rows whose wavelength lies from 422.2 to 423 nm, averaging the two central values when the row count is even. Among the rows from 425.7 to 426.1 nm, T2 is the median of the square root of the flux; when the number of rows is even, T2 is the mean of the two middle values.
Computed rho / 1.04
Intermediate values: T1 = 2.64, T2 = 2.74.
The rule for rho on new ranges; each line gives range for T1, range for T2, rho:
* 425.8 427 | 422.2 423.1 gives 0.96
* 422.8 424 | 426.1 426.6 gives 1.02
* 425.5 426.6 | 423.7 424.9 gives 0.98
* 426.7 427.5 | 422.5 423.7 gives 1.03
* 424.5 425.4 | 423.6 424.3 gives 0.99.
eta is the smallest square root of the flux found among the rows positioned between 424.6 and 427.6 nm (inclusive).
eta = 2.39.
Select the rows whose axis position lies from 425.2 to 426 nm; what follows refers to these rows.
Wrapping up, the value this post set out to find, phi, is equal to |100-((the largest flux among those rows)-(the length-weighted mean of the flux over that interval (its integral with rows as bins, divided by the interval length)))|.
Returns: 99.3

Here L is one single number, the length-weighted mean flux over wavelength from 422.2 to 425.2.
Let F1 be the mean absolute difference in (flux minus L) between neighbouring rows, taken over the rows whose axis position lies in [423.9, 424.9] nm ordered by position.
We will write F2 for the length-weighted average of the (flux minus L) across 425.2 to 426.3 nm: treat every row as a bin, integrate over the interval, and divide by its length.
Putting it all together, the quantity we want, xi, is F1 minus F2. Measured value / 0.5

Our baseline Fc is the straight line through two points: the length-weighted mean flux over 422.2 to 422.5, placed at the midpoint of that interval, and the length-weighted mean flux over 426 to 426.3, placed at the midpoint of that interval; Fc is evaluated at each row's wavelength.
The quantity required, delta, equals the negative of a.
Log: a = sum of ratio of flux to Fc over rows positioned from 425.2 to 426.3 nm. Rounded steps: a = 7.32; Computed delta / -7.32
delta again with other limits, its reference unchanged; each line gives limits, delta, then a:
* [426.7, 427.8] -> -7.40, 7.40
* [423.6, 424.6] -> -7.50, 7.50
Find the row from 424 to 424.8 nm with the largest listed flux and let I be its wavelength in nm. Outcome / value 424.25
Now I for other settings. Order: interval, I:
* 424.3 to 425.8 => 425.75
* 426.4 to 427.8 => 427.70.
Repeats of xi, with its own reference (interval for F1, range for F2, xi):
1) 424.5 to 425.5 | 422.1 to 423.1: 0.9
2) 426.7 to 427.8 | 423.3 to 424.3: 0.3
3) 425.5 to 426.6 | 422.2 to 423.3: 1.6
